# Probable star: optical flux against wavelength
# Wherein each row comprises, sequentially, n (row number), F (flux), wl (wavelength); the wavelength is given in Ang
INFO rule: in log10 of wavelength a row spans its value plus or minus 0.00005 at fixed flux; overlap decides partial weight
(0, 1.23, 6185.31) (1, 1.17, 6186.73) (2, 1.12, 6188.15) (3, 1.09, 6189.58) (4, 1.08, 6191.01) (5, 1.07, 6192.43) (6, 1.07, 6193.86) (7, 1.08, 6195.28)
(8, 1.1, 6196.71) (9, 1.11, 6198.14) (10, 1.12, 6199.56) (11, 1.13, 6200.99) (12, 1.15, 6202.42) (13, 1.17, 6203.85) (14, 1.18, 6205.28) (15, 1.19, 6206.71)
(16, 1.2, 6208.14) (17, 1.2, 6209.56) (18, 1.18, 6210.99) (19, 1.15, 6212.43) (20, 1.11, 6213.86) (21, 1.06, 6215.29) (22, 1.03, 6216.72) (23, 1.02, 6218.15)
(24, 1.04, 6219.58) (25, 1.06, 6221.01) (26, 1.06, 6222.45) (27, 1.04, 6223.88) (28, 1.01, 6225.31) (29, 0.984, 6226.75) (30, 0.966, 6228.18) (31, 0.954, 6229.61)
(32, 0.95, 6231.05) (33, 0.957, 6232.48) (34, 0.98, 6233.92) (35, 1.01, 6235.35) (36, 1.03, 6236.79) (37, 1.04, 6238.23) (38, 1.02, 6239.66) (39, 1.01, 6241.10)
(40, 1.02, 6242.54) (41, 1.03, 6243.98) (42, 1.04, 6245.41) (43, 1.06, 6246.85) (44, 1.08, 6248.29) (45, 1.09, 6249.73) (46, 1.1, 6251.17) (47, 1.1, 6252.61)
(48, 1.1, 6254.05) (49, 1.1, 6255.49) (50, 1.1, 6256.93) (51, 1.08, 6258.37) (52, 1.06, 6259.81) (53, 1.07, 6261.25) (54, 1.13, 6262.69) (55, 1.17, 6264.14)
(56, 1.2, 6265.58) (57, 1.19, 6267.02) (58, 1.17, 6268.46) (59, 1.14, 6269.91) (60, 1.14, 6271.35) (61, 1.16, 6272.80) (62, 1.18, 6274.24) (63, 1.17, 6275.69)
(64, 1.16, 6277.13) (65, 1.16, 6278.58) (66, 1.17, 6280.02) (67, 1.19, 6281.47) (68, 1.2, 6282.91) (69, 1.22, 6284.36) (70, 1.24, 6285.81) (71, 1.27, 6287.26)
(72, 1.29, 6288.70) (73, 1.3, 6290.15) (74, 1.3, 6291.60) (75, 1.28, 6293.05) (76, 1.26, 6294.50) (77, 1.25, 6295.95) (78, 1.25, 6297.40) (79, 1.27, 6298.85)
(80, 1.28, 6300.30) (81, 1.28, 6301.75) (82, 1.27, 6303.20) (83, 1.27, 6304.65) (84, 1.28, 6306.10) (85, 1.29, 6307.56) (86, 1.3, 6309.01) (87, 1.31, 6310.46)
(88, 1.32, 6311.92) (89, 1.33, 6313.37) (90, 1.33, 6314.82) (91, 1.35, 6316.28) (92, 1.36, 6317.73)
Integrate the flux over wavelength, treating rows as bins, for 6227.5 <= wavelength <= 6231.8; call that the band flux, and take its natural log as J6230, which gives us 1.42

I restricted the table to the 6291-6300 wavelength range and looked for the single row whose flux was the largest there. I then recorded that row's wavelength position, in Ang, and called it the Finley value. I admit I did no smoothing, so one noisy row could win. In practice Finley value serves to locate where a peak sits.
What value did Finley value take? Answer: 6291.60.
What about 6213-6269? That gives 6265.58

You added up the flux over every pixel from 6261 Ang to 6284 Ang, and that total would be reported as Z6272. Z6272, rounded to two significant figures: 19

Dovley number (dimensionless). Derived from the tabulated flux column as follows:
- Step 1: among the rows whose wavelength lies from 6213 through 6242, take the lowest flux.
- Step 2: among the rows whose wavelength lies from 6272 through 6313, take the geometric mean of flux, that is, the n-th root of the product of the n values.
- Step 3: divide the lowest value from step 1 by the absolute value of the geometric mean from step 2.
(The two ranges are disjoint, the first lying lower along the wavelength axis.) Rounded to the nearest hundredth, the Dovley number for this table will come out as 0.76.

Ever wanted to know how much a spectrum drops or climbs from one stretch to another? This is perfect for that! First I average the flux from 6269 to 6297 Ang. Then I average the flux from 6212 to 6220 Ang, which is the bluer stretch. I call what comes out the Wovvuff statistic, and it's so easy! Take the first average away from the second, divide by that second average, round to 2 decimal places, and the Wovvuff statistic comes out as -0.14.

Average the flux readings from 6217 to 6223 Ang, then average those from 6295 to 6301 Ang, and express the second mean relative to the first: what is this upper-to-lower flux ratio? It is 1.21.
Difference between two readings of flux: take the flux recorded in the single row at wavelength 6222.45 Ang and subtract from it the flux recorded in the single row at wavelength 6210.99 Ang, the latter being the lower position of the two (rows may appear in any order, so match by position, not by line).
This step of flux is -0.12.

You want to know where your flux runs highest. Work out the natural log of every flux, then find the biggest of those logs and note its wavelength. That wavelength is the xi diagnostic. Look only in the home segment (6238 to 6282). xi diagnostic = 6265.58 Ang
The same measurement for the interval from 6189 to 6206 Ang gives 6205.28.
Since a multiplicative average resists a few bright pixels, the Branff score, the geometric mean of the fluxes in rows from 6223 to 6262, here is 1.04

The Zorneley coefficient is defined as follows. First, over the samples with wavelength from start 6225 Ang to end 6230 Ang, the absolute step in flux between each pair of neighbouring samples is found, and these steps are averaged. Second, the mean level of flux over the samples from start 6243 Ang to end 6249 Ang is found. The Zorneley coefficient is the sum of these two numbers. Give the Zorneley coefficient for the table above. 1.07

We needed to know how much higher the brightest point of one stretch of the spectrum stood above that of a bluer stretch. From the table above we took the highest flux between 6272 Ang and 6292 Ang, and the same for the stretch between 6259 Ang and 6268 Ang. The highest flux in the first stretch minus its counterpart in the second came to 0.10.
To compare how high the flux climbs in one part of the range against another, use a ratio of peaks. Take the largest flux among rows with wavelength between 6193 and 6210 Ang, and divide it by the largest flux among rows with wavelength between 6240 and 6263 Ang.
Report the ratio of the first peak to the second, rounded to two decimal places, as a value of 1.06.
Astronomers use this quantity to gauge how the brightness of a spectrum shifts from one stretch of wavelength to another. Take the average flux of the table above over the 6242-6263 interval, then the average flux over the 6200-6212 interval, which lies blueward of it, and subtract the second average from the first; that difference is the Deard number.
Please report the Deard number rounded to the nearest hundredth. -0.10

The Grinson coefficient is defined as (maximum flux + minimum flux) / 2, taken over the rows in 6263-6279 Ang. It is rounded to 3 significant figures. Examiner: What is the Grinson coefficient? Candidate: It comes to 1.17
